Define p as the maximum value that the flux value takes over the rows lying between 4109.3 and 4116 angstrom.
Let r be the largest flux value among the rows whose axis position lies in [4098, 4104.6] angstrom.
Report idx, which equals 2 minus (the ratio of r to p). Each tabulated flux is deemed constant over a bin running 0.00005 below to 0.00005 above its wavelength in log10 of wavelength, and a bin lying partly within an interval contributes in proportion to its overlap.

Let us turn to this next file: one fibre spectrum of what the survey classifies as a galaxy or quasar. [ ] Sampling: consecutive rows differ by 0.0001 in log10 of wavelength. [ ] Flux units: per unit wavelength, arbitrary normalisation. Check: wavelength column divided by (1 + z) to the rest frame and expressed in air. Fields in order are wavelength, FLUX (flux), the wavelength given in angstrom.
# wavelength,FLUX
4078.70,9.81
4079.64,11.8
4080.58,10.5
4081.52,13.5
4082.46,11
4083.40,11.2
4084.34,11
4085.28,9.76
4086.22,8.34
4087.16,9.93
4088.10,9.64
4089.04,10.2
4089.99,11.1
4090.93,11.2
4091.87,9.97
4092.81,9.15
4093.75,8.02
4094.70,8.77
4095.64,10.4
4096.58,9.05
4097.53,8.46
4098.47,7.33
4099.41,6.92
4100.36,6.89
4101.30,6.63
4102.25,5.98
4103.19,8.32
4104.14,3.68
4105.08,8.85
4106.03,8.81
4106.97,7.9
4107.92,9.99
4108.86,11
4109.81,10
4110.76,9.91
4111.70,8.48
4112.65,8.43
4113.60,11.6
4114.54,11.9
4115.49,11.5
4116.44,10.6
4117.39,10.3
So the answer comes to 1.3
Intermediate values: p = 11.9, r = 8.32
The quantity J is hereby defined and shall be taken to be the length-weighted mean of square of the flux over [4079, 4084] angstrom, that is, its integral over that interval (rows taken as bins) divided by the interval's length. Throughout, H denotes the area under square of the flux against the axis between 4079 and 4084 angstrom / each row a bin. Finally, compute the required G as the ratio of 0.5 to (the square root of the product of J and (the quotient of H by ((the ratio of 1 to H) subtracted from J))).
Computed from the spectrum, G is 0.019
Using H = 669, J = 134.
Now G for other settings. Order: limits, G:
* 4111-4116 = 0.021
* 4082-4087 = 0.022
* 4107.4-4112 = 0.023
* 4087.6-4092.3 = 0.022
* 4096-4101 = 0.029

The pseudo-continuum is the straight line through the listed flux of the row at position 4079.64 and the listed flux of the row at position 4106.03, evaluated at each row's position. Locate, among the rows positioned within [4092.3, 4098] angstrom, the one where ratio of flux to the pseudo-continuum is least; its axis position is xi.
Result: 4093.75 angstrom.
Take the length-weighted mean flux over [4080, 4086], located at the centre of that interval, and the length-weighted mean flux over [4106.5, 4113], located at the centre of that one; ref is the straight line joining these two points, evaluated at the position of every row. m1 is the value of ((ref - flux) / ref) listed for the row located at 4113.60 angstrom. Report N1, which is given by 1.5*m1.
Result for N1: -0.40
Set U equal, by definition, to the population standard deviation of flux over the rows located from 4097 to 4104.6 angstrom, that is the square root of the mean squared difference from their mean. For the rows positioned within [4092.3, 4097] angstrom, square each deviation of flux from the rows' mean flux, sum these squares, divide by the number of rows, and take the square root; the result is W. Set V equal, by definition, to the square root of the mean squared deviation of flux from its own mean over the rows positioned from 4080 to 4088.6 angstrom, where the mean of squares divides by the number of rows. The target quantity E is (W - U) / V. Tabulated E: -0.5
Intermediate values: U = 1.41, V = 1.3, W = 0.77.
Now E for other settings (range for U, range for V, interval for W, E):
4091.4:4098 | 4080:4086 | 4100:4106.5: 0.8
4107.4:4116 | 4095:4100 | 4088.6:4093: -0.4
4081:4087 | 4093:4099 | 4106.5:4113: -0.6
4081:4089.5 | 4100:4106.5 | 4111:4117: 0.1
